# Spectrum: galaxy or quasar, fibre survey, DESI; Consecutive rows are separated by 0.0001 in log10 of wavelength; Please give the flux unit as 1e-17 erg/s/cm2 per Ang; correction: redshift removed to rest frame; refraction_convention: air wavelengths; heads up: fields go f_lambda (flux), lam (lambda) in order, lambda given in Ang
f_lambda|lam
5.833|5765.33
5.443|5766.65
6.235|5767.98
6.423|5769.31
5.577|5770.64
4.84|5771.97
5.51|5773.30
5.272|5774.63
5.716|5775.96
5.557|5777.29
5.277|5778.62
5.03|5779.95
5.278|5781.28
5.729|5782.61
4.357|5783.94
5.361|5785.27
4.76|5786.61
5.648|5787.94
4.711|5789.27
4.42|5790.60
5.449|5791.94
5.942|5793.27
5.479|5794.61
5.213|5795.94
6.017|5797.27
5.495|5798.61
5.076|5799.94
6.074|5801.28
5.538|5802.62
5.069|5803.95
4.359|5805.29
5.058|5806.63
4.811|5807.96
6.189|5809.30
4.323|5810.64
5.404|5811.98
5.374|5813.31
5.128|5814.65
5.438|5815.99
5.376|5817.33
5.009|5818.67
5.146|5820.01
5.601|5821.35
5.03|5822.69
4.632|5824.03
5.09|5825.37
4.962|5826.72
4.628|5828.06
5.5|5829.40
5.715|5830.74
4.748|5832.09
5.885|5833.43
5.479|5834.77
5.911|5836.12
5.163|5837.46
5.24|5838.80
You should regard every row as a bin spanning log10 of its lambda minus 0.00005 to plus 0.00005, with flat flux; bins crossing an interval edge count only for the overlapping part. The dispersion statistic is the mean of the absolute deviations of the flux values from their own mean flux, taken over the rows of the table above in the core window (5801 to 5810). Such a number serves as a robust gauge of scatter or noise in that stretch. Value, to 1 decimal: 0.5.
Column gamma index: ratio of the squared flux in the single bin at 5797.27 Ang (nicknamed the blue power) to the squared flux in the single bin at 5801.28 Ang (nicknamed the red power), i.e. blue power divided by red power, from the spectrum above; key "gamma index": 0.98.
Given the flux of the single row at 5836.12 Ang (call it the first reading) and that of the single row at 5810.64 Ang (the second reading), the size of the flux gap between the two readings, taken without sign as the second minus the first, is 1.59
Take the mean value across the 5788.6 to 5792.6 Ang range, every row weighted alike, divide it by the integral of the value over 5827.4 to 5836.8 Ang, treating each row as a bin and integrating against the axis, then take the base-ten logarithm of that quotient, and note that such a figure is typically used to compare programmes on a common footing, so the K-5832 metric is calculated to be -1.02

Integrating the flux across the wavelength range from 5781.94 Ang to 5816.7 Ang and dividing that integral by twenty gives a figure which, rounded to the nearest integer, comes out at 9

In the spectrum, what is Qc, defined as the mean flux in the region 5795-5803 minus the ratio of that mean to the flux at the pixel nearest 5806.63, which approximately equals 4.47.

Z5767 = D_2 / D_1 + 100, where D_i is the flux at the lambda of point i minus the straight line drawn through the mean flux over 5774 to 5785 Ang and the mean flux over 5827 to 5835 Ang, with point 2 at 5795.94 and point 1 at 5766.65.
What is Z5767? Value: 100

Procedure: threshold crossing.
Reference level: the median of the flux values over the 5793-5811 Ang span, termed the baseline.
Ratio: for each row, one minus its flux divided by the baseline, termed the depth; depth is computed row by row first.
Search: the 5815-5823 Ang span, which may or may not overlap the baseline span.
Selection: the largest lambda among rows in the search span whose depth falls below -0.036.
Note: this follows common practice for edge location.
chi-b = 5821.35 Ang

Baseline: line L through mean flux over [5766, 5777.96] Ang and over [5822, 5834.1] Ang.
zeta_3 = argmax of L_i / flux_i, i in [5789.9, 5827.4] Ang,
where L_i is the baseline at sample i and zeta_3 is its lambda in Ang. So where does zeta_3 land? 5790.60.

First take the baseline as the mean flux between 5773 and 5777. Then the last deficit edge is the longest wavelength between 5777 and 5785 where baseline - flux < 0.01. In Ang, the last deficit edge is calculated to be 5782.61 Ang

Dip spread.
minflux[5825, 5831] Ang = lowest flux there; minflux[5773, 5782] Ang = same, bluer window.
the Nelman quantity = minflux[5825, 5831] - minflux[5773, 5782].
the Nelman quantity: -0.40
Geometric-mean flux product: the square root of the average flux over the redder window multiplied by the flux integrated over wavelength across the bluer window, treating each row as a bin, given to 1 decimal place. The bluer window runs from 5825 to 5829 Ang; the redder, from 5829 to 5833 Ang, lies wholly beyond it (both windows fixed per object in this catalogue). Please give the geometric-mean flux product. 10.2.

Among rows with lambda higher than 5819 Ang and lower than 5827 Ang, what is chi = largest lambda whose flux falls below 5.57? 5826.72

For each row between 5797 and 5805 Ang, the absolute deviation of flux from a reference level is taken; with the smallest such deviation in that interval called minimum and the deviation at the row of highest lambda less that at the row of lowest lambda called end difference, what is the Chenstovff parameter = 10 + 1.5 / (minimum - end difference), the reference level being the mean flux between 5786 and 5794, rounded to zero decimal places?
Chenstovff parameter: 12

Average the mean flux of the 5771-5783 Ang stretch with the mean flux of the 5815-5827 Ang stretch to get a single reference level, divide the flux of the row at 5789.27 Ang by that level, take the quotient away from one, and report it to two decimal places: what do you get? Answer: 0.10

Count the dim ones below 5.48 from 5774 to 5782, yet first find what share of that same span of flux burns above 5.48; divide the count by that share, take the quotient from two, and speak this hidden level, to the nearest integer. -10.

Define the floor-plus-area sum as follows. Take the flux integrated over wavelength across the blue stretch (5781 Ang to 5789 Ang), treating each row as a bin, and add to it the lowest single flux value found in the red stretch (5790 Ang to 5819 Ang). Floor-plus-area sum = 46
